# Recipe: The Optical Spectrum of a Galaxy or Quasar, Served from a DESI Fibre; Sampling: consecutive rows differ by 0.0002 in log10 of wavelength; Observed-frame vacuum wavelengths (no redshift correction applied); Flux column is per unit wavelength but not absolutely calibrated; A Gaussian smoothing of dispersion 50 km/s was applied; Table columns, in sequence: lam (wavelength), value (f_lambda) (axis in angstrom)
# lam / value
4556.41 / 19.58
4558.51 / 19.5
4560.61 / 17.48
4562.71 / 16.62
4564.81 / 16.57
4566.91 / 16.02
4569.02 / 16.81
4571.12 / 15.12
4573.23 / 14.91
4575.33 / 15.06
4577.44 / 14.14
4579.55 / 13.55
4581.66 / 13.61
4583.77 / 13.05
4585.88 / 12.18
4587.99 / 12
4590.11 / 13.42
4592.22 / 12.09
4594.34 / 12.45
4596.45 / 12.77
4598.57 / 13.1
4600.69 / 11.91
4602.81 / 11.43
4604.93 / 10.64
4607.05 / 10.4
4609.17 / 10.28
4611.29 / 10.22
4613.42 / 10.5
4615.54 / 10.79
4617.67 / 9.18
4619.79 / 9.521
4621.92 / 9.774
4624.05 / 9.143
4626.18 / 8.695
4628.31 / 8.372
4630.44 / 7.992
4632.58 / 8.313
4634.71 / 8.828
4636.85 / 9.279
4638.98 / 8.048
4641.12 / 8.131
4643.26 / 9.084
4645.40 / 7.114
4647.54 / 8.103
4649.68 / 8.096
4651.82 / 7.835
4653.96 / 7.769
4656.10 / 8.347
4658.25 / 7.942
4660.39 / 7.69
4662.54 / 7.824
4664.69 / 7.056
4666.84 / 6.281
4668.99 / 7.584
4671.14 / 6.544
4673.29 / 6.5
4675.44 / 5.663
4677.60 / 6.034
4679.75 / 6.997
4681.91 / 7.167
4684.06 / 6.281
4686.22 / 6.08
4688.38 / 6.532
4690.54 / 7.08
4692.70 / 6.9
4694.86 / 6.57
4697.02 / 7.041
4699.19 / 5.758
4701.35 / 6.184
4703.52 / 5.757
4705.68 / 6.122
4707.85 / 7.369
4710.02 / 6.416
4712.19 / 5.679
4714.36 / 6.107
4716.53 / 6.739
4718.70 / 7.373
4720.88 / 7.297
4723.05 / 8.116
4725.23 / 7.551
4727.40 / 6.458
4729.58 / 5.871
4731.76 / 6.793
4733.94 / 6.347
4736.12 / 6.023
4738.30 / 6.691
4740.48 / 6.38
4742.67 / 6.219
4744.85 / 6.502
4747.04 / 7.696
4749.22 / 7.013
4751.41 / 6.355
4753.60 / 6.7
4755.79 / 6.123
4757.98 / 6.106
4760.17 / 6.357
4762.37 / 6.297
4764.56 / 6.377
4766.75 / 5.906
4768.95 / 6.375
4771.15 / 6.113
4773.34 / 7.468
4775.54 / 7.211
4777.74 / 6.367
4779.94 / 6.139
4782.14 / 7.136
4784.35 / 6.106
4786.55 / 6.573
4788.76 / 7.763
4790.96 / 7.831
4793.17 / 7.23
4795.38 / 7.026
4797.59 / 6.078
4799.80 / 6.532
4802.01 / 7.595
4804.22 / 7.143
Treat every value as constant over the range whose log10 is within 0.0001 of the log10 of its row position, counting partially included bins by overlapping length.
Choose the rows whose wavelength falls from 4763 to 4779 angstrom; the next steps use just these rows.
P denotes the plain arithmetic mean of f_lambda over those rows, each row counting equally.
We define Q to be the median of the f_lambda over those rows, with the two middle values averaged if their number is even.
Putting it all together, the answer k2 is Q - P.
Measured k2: -0.17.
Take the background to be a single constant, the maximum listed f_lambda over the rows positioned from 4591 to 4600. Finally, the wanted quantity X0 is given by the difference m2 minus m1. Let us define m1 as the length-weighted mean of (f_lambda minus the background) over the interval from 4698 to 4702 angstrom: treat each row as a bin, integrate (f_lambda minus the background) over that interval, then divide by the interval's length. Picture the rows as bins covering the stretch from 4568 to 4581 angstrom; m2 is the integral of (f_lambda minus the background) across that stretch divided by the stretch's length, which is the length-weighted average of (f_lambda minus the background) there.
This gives 9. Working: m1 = -7.1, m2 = 2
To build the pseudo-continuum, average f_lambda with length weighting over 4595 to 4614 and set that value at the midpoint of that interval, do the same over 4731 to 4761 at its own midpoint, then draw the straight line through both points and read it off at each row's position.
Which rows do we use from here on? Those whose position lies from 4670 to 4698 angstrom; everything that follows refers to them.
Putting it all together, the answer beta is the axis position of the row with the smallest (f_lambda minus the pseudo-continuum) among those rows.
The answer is 4675.44 angstrom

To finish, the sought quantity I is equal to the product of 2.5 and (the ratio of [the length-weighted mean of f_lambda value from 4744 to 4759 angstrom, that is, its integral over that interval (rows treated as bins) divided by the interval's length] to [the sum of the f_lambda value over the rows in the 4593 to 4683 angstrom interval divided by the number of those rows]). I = 1.9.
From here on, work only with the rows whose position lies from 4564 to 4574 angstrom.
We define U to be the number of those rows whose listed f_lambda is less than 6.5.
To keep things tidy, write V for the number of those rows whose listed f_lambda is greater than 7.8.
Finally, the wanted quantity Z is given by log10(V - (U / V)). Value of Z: 0.70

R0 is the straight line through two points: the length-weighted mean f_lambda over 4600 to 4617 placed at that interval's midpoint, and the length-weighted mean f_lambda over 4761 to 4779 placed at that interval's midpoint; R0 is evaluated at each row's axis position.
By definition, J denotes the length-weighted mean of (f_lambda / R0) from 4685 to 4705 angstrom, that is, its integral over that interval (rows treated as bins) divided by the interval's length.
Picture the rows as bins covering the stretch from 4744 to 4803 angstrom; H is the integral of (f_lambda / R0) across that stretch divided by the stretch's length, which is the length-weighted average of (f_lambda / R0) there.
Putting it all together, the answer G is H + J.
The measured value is 1.81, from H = 1.1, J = 0.76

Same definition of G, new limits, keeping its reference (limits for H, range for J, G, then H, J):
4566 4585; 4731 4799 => 2.27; 1.3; 1.01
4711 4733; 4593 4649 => 1.81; 0.9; 0.94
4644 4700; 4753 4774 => 1.73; 0.8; 0.95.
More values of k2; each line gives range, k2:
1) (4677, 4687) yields -0.23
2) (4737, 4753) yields -0.19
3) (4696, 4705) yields -0.21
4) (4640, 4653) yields 0.04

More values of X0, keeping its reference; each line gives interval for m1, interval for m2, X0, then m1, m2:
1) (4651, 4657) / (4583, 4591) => 5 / -5.1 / 0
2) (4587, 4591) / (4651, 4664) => -5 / -0.4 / -5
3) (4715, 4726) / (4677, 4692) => -1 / -5.7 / -6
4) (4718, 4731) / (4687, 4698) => 0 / -6.0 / -6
